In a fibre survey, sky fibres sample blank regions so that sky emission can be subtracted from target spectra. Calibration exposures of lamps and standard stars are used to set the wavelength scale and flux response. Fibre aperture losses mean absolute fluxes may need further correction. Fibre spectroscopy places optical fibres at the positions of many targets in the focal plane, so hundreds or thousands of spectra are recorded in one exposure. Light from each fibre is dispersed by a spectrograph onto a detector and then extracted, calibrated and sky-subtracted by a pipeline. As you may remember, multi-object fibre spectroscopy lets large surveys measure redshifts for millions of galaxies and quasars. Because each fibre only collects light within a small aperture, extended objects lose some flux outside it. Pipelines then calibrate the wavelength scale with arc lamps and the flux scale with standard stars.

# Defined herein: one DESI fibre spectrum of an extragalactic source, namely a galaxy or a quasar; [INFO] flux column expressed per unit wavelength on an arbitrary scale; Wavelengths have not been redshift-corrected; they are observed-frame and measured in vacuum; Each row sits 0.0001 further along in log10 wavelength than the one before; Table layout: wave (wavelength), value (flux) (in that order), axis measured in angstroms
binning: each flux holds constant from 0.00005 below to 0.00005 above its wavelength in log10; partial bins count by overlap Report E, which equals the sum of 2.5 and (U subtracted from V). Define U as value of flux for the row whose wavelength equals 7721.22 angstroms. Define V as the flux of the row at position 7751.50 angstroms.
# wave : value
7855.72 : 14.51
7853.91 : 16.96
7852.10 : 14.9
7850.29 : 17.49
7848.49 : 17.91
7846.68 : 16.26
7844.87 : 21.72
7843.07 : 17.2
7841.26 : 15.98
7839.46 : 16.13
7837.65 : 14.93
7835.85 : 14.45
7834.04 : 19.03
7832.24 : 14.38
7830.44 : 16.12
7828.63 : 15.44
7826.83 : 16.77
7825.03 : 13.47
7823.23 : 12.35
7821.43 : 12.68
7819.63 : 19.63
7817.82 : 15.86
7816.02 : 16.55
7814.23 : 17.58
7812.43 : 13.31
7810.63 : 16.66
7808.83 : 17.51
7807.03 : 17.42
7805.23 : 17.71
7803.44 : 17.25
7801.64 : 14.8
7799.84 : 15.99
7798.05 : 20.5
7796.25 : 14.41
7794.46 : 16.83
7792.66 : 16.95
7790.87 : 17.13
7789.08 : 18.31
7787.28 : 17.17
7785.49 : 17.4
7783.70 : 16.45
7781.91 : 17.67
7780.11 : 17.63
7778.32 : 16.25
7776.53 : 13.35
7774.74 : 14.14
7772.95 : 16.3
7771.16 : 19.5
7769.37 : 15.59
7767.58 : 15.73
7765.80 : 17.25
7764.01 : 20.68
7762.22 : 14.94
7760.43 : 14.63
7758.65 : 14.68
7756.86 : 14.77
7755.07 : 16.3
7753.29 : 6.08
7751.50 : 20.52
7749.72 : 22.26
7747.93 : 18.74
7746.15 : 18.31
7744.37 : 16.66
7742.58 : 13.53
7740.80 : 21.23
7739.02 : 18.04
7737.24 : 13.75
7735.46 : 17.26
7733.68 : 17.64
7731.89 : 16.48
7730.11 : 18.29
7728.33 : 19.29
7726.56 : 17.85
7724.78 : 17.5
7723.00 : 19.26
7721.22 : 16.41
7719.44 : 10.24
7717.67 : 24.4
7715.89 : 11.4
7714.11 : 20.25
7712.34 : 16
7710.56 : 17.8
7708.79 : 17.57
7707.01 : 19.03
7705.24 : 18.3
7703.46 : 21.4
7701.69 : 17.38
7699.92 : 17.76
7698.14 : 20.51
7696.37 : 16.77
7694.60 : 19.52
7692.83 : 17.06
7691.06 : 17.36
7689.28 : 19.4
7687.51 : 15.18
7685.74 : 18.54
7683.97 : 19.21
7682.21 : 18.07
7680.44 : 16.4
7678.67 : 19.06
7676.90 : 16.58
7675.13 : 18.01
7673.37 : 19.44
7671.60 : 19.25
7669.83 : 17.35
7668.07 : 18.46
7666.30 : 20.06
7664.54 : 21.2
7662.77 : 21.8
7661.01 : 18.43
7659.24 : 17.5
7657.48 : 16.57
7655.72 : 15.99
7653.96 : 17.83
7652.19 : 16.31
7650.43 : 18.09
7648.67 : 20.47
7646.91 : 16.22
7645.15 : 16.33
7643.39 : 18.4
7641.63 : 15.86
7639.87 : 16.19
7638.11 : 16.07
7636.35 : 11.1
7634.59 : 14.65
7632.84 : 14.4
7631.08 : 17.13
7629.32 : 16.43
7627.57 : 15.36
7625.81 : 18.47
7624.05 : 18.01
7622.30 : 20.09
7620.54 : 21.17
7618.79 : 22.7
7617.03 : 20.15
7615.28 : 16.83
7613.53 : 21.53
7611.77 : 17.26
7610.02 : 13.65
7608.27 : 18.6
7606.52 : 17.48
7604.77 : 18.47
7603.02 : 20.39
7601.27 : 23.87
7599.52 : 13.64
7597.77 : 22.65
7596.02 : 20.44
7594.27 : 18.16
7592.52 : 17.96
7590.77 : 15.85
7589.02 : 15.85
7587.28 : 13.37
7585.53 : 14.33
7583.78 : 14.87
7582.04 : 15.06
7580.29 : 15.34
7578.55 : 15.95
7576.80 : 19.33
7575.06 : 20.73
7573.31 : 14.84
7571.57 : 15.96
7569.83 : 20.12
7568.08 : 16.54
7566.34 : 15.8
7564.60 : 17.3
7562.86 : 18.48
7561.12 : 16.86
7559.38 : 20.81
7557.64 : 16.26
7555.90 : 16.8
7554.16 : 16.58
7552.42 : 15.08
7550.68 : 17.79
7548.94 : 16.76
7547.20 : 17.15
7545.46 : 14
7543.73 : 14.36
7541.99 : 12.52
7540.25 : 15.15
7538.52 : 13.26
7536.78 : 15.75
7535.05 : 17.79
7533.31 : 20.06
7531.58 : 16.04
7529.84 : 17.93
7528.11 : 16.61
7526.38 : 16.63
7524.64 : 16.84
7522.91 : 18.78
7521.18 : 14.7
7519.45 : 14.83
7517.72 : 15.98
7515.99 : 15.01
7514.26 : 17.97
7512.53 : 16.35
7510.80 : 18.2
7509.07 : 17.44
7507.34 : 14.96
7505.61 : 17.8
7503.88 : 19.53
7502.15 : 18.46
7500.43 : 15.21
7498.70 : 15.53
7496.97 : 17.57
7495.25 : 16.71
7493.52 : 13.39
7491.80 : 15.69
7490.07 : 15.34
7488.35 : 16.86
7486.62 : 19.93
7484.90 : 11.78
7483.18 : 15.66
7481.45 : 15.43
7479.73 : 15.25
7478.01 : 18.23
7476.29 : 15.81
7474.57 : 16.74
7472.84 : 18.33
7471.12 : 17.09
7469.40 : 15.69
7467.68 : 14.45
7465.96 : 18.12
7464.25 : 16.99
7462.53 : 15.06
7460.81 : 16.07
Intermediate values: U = 16.41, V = 20.52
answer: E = 7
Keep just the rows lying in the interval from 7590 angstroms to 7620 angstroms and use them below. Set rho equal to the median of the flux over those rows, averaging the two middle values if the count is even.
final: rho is 18.5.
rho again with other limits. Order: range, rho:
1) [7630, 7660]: 16.3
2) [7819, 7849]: 16.1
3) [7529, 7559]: 16.3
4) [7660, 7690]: 18.5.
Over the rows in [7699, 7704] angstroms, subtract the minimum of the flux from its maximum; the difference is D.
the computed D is 4.0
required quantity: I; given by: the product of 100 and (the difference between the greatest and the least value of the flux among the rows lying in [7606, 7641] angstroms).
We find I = 1160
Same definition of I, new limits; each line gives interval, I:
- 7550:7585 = 597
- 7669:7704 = 622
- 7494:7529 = 483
